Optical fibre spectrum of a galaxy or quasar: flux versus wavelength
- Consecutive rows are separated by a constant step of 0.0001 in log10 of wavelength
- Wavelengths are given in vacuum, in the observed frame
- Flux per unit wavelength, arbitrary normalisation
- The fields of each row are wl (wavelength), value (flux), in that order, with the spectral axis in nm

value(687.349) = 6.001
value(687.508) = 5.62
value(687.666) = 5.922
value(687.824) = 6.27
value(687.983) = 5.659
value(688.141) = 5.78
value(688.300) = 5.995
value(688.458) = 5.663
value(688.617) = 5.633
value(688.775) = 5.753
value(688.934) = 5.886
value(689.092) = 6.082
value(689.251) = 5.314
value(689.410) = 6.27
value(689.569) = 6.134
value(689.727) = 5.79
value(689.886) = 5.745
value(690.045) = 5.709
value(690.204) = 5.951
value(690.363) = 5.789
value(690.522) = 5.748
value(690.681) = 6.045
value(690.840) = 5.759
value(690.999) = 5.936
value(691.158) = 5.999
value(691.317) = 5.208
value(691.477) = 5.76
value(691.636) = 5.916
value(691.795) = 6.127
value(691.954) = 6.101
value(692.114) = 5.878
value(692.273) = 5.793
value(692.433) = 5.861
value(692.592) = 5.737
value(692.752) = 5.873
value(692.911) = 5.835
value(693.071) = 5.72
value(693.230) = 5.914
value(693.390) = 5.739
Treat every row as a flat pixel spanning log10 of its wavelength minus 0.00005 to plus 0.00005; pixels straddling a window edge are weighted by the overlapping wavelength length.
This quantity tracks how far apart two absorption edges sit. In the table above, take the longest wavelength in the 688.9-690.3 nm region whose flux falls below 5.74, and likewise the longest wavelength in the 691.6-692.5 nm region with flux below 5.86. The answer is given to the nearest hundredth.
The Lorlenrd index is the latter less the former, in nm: 2.23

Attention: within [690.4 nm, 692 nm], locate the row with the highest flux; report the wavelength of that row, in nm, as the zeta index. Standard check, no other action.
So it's 691.795 nm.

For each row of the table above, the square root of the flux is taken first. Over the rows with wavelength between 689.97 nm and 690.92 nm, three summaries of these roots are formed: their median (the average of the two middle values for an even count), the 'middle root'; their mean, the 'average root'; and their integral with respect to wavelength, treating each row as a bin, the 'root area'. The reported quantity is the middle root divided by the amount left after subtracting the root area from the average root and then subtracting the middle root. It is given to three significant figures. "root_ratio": -1.05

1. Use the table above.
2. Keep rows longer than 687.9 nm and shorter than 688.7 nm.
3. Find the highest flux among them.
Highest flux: 5.995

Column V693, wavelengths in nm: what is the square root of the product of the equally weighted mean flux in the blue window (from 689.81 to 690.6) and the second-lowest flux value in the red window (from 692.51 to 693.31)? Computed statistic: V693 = 5.76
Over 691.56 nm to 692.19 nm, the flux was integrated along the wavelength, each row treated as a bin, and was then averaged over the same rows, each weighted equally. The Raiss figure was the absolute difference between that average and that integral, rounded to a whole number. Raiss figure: 2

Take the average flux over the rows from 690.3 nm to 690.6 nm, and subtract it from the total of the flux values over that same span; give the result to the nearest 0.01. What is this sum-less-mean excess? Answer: 5.77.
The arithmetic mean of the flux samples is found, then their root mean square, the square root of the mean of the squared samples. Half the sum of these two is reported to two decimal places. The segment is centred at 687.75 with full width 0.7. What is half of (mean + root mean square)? 5.87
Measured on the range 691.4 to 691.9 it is 5.94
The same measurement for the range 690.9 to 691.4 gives 5.72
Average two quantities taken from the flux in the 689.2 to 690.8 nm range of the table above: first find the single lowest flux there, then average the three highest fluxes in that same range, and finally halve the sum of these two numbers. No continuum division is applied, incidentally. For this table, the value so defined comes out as 5.73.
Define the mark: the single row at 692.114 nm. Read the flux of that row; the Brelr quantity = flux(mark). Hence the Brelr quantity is 5.878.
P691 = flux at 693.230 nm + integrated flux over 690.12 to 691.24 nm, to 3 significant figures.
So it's 12.5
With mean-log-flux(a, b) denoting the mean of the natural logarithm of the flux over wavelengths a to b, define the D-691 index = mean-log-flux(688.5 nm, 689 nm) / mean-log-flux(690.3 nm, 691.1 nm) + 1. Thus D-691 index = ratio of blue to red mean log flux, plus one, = 1.99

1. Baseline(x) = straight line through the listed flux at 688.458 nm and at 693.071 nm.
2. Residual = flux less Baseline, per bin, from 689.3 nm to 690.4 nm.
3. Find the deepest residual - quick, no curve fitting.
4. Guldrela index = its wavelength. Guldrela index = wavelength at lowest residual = 690.045 nm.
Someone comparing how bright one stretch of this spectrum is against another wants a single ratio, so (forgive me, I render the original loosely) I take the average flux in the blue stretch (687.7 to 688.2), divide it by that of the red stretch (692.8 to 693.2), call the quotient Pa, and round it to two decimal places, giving 1.02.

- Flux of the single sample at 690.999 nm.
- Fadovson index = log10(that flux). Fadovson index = 0.773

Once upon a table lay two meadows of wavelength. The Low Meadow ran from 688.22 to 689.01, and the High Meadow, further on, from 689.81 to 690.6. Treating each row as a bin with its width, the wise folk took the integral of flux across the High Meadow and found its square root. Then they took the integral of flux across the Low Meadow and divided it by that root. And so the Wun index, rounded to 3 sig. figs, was 2.14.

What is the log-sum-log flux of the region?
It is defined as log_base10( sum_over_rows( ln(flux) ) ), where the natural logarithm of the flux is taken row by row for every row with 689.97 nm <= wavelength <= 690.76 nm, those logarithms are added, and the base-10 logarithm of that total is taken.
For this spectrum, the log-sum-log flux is 0.95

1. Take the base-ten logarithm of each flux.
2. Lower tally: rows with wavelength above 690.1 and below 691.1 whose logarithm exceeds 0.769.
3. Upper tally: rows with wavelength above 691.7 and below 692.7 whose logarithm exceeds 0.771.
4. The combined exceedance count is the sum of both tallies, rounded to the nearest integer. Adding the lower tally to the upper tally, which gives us 5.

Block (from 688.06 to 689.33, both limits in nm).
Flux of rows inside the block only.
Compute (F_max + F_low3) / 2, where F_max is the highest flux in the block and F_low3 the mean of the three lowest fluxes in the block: 5.81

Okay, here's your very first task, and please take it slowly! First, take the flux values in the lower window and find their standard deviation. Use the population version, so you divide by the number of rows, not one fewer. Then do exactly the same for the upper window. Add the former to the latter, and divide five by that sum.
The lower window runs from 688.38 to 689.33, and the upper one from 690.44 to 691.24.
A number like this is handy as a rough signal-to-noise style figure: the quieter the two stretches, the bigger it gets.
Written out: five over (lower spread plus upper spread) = 14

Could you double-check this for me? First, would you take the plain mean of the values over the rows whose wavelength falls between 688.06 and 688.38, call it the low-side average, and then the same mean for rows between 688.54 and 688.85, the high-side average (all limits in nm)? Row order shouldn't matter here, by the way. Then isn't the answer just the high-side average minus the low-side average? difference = -0.19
